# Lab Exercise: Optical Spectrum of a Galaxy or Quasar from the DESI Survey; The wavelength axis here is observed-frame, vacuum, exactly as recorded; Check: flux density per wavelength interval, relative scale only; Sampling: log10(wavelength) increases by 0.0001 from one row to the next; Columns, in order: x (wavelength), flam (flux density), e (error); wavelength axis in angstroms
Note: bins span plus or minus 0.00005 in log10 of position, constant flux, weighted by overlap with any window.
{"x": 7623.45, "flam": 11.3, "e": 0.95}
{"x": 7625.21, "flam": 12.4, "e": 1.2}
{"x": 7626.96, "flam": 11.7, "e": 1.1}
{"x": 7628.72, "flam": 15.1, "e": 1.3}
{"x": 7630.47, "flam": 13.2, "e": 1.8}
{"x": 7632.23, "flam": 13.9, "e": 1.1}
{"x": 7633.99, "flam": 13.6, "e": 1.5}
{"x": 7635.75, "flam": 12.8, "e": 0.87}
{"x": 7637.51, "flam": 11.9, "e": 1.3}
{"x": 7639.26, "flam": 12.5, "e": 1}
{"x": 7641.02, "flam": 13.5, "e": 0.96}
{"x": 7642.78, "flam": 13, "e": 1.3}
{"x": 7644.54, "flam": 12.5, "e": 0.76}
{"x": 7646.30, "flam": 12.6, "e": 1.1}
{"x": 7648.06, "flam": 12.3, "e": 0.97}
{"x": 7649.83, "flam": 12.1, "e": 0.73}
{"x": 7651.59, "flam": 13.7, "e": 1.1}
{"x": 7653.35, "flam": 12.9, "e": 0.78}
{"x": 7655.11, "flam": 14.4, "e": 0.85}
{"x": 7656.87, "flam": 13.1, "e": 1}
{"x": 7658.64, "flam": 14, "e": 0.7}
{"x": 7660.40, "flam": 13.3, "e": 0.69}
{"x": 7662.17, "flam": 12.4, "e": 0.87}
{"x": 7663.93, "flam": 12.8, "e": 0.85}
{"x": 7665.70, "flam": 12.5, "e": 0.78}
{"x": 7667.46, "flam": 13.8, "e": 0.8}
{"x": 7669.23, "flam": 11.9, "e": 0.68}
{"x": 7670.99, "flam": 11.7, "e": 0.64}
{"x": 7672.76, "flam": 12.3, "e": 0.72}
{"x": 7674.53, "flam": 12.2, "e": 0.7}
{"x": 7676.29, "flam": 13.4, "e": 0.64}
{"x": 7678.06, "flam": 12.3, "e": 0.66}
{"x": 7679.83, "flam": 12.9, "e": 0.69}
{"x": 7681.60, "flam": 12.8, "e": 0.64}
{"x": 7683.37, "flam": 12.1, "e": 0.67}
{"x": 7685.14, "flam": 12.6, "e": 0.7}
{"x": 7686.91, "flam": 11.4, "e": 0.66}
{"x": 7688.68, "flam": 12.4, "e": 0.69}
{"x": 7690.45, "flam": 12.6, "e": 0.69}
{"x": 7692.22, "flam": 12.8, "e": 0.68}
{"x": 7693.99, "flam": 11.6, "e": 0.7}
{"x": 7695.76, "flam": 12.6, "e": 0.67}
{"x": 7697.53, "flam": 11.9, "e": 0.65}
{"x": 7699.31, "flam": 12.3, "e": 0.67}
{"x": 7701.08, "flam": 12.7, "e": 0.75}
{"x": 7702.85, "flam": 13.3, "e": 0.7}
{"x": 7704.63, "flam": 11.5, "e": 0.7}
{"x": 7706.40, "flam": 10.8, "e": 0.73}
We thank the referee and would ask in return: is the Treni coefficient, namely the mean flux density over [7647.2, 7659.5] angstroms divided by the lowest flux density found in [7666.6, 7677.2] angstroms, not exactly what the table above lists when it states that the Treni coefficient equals 1.13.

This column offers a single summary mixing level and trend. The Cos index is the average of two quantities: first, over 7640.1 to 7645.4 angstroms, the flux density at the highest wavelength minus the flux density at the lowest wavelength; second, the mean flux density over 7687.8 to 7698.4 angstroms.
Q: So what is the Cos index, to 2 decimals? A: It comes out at 5.66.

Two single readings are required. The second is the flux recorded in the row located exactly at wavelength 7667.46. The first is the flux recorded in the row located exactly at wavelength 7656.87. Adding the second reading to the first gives 26.9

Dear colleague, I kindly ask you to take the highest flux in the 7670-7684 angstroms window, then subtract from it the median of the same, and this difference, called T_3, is 1.1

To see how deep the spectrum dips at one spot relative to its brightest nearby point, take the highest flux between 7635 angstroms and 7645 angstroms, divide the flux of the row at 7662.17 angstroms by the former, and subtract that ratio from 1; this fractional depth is 0.081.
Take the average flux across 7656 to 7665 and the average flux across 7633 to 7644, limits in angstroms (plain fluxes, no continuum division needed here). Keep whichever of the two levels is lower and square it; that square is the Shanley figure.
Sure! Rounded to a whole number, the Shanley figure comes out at 166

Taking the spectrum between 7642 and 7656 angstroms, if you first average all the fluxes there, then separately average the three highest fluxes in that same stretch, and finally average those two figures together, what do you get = 13.3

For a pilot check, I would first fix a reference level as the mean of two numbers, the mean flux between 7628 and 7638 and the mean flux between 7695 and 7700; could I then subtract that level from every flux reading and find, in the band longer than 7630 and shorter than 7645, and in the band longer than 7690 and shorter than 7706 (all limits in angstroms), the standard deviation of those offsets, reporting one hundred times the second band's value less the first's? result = -4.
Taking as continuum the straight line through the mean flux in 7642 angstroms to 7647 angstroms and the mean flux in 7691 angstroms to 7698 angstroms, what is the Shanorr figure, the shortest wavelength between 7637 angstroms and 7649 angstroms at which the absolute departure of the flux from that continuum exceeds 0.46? 7637.51 angstroms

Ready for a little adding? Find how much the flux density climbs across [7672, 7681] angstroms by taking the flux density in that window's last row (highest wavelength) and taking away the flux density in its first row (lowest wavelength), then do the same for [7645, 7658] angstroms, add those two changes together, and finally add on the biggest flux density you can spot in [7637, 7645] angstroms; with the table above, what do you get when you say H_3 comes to 14.6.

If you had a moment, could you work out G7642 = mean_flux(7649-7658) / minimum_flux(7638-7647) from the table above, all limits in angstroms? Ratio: 1.06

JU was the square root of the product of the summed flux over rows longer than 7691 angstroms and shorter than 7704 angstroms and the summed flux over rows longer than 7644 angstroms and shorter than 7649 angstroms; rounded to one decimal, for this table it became 57.1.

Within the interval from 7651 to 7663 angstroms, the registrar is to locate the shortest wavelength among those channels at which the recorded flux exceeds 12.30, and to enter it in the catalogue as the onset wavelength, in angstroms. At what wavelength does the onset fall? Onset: 7651.59 angstroms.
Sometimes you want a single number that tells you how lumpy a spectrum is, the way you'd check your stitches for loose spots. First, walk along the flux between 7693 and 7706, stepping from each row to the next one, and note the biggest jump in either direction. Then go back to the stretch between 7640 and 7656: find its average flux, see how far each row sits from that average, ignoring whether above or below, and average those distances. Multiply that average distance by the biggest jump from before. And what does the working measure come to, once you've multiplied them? 1.04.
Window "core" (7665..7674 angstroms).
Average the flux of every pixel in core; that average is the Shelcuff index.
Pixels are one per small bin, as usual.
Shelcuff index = 12.4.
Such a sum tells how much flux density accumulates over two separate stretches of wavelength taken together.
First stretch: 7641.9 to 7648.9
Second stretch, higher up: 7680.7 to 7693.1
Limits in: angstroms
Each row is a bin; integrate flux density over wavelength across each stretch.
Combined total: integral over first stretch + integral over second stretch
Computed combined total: 242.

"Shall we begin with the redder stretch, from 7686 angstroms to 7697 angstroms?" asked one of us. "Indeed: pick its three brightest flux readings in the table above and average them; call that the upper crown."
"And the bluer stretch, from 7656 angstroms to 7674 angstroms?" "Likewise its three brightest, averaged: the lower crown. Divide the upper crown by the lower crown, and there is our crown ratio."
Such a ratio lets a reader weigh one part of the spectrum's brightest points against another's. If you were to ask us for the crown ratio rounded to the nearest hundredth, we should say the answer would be 0.92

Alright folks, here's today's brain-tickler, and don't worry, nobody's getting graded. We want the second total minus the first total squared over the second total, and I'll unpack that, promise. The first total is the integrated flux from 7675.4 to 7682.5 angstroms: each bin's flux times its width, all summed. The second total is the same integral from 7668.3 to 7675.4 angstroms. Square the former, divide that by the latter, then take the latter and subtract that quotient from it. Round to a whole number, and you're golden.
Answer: -12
